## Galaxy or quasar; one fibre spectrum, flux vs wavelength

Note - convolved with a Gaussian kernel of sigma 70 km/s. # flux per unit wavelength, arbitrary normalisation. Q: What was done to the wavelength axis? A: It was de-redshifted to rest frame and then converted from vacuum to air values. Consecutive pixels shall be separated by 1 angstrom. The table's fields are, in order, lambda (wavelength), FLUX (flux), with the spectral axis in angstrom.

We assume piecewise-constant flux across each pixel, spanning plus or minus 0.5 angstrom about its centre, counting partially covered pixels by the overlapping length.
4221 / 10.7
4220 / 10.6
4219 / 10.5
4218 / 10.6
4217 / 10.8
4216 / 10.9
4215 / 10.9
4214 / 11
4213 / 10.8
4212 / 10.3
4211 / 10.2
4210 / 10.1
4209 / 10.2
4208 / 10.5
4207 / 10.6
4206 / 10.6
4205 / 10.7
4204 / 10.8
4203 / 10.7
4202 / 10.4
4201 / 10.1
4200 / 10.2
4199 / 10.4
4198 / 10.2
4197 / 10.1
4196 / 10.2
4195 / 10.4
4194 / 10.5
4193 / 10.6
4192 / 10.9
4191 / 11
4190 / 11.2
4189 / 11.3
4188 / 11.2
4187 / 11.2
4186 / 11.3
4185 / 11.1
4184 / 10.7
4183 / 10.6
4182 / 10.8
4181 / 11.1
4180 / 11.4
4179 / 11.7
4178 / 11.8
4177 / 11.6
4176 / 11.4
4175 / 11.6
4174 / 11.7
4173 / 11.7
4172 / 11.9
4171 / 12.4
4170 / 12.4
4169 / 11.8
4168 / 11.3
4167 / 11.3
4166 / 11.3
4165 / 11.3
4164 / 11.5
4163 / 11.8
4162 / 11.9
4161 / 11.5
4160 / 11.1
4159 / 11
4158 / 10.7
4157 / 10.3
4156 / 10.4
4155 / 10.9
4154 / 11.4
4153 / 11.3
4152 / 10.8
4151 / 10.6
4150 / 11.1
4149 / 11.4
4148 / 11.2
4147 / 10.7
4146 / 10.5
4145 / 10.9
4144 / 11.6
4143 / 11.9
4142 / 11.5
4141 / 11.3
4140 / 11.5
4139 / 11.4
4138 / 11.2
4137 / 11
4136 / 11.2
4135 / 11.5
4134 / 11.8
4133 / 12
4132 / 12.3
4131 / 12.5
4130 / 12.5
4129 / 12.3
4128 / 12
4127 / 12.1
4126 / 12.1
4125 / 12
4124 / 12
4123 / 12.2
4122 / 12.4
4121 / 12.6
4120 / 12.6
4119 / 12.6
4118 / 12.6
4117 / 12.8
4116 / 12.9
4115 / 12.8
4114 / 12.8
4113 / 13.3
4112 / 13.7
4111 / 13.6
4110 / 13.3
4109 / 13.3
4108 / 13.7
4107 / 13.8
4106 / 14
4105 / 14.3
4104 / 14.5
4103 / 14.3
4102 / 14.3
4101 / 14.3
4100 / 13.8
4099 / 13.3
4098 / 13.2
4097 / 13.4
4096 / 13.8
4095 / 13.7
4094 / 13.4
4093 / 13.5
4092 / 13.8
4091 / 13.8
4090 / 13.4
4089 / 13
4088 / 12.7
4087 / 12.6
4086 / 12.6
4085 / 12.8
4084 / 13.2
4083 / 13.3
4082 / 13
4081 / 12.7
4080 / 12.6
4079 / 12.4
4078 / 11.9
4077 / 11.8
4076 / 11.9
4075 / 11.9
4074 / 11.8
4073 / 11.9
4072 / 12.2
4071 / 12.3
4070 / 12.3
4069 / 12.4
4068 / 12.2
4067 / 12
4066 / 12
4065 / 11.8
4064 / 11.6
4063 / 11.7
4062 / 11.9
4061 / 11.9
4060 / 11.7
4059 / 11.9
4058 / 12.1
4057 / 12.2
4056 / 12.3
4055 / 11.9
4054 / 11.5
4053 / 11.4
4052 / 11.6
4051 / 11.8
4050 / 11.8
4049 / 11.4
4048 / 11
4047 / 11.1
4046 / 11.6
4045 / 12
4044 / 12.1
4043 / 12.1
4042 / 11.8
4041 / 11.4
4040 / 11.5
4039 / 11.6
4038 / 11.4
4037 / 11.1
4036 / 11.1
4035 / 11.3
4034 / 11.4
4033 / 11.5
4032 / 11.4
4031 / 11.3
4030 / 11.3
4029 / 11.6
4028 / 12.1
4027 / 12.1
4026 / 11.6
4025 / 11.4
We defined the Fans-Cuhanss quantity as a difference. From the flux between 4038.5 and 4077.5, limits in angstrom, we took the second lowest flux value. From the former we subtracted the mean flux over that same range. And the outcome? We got -0.73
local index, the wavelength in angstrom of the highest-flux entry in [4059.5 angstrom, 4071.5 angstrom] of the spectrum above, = 4069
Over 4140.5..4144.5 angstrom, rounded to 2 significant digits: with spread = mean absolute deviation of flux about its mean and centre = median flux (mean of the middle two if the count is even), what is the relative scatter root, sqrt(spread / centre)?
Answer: 0.12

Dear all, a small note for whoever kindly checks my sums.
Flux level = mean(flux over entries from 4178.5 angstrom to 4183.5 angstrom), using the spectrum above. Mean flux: 11.1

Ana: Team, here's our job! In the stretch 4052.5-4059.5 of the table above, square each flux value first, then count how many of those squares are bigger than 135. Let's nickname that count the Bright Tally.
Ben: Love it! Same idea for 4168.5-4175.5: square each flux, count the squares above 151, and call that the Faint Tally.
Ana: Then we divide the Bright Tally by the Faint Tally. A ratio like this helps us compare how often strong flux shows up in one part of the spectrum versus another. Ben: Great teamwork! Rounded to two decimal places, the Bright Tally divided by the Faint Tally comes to 2.50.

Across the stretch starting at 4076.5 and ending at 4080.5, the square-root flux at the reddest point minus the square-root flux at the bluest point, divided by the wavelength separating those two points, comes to 0.038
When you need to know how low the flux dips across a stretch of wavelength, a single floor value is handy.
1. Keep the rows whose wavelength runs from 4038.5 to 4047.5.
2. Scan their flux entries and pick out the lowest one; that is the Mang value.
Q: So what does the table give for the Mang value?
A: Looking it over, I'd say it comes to 11.1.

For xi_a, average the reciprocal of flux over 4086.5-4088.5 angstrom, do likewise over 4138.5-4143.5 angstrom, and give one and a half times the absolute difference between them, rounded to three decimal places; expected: 0.012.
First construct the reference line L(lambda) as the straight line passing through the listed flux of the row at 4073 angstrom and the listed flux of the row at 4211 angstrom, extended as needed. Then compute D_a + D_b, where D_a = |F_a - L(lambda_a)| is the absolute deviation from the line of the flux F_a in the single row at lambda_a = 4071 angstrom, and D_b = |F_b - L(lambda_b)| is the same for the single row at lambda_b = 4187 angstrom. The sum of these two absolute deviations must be 1.08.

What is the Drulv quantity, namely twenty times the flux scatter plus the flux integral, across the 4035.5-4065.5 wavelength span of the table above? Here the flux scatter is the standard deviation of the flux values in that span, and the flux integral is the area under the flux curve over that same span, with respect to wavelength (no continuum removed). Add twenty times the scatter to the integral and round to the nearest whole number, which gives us 357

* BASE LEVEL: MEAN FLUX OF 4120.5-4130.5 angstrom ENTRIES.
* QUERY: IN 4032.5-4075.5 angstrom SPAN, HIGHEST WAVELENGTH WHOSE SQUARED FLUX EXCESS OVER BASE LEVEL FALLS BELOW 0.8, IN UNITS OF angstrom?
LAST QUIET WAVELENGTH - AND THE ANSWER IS 4075 angstrom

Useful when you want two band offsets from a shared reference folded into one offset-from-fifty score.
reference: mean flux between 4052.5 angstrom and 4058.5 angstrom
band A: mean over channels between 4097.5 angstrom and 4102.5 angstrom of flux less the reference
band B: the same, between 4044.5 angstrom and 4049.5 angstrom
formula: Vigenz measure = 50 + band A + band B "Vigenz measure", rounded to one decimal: 51.4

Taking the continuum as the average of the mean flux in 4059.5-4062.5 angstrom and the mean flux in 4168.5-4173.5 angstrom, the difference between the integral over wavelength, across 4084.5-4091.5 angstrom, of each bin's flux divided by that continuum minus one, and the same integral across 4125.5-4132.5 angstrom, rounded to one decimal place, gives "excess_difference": 0.4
